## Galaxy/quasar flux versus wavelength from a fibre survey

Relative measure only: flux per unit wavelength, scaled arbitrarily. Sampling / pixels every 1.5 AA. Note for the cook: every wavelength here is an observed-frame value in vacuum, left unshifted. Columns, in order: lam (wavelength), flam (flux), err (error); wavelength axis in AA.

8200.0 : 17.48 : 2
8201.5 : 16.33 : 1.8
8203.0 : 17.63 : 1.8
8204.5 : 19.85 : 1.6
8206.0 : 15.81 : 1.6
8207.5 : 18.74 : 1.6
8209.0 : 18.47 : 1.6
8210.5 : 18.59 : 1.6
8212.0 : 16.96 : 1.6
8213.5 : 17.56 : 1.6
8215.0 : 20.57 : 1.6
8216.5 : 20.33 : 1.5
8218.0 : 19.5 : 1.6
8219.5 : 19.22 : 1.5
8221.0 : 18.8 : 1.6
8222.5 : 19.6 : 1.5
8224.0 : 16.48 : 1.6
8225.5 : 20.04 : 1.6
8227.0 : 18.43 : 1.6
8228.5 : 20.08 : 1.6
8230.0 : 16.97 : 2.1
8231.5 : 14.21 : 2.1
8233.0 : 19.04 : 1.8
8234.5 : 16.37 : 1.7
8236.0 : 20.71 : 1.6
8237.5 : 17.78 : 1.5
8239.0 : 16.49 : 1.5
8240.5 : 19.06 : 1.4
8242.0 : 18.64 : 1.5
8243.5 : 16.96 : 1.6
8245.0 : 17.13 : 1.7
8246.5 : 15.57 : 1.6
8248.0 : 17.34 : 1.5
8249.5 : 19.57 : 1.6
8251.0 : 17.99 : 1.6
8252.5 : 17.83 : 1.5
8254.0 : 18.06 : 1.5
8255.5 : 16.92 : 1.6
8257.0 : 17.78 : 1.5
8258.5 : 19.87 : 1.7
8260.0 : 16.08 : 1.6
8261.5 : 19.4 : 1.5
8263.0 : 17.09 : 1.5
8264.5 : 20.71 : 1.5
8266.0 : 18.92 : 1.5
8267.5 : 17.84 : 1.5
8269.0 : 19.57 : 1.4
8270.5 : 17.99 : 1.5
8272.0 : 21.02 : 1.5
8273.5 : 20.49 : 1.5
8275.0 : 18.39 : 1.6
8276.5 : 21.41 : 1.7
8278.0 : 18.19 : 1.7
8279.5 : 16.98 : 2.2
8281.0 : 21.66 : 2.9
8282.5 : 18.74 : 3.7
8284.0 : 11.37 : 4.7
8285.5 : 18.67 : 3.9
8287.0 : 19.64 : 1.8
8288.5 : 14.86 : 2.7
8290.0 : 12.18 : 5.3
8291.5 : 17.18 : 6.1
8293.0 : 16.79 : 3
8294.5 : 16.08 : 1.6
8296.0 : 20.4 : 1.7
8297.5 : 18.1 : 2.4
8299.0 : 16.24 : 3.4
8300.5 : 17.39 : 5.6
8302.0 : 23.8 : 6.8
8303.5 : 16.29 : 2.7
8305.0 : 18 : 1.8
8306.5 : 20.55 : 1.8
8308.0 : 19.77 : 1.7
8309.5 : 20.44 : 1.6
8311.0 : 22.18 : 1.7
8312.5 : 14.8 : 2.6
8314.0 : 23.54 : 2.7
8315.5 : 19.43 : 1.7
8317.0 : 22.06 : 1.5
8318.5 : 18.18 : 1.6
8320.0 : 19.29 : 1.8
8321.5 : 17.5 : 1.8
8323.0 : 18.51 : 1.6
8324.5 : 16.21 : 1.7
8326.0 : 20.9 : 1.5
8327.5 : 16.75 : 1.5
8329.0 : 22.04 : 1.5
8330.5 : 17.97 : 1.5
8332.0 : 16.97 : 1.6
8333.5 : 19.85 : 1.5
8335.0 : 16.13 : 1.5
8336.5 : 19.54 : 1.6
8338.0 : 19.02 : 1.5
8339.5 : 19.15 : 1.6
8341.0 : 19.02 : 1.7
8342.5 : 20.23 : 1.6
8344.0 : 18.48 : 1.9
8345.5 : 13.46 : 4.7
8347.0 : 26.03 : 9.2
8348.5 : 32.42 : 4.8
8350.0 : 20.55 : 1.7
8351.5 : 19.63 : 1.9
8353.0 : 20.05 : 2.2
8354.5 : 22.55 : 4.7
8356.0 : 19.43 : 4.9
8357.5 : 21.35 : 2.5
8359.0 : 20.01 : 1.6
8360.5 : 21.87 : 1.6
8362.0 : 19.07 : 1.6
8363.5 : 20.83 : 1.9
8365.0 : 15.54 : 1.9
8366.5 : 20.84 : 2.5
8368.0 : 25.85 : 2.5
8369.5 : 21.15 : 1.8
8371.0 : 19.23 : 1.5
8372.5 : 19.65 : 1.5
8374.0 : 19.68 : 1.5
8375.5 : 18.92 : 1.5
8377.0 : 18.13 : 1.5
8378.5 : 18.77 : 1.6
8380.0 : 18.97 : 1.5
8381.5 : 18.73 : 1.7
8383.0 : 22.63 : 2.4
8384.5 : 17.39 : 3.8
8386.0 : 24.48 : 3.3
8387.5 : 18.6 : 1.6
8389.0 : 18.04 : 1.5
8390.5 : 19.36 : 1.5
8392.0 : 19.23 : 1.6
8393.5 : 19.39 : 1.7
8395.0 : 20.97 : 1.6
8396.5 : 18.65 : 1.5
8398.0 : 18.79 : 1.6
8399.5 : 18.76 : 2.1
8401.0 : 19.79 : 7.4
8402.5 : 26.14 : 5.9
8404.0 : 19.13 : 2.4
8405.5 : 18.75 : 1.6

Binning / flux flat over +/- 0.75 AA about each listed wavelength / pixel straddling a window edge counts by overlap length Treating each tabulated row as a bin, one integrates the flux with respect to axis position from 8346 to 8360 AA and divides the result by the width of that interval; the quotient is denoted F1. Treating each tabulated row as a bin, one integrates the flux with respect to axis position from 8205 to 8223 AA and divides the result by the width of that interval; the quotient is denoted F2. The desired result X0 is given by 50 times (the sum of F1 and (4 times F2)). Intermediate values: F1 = 22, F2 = 18.7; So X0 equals 4850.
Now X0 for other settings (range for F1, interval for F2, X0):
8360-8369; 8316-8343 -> 4801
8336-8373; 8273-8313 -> 4666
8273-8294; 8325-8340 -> 4635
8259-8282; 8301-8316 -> 4922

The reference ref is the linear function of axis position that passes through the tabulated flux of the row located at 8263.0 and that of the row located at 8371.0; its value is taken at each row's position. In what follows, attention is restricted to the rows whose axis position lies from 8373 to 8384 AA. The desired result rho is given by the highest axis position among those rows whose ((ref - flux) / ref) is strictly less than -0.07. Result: 8383.0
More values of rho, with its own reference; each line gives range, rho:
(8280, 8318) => 8317.0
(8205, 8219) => 8218.0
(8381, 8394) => 8386.0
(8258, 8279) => 8276.5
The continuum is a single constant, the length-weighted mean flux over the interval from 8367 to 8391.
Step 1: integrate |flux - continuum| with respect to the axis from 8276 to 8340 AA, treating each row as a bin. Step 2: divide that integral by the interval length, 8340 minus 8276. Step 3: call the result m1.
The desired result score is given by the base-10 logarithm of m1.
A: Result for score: 0.38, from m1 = 2.4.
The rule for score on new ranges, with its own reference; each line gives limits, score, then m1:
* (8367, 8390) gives 0.26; 1.8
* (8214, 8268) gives 0.27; 1.9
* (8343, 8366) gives 0.42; 2.6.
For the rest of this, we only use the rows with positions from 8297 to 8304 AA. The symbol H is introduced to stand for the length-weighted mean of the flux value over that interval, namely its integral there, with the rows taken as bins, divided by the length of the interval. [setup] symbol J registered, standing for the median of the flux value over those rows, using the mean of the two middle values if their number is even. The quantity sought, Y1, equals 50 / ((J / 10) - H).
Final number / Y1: -2.99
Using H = 18.4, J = 17.4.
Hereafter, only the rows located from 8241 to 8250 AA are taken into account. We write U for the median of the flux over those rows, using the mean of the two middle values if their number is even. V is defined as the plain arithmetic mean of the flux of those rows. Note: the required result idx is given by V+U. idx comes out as 34.8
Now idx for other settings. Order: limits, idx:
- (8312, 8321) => 38.9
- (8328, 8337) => 37.5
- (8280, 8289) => 36.2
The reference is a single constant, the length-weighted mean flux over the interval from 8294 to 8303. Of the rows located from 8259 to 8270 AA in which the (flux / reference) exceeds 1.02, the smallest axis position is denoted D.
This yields 8261.5 AA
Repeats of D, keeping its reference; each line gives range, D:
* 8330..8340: 8333.5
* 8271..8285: 8272.0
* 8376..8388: 8383.0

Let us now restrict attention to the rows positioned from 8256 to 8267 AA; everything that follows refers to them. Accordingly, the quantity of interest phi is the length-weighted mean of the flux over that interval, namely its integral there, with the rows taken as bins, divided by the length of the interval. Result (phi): 18.5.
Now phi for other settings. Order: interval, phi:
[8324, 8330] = 19.0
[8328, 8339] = 18.8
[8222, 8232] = 18.0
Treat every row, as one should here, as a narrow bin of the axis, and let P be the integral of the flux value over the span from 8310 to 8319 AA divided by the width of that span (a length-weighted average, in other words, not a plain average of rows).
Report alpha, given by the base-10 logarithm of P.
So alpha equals 1.30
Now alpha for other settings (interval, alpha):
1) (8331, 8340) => 1.27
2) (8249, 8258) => 1.26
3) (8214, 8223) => 1.29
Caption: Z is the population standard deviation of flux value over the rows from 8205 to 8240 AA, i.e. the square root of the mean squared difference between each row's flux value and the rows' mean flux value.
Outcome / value 1.7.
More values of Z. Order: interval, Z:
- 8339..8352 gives 5.0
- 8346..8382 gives 3.3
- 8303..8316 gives 2.6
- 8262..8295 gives 2.6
